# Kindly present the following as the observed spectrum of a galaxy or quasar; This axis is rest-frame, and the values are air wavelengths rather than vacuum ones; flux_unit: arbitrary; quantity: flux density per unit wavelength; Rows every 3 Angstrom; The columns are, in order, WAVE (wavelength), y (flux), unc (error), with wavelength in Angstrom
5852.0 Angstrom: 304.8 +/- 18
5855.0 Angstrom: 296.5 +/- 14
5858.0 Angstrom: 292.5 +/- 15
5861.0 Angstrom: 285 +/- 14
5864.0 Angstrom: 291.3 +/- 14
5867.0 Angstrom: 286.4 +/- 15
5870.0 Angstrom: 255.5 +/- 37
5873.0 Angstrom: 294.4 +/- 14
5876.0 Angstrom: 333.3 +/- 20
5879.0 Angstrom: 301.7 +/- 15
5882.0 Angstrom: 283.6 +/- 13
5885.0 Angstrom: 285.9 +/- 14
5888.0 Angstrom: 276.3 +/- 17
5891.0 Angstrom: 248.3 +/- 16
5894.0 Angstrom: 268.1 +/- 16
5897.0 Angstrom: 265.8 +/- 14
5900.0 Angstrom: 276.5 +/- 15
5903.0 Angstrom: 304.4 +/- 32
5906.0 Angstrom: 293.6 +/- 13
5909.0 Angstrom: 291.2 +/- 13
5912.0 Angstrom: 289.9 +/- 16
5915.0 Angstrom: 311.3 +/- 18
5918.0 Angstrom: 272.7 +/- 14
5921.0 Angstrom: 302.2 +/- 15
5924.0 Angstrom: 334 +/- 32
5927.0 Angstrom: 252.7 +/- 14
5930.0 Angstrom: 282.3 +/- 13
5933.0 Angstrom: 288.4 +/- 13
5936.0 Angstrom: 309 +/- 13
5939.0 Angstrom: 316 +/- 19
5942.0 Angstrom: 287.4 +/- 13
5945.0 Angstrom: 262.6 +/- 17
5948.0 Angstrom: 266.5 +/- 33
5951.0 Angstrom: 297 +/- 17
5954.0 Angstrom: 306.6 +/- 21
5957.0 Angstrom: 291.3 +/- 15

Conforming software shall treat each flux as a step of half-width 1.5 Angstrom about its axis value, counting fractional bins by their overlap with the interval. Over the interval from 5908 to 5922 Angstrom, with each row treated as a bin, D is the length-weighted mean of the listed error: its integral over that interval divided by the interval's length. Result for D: 15.3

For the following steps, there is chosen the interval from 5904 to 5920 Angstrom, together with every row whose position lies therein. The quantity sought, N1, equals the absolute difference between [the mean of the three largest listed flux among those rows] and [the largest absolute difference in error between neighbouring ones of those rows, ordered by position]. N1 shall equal 295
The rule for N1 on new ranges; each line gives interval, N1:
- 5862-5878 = 283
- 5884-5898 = 274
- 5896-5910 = 277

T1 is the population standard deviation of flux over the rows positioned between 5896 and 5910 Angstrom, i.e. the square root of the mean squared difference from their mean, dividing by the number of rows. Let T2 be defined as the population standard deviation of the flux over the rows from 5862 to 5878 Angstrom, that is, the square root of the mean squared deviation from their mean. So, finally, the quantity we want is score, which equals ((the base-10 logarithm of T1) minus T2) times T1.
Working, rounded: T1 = 14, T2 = 25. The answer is -321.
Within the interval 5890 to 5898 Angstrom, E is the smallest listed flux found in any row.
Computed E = 248.3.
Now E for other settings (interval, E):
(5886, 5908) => 248.3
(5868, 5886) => 255.5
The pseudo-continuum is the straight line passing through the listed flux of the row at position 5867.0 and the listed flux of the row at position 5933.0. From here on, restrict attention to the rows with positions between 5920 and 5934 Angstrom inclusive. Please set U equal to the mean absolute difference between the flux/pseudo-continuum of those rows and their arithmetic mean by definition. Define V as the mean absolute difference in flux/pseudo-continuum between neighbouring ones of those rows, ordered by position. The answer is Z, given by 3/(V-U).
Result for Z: 54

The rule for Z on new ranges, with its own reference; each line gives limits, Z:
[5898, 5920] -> 123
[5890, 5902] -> 310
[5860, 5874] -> 91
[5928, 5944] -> 303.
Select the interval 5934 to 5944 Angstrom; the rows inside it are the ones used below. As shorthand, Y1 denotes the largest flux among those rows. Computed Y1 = 316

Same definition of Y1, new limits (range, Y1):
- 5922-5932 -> 334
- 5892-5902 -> 276.5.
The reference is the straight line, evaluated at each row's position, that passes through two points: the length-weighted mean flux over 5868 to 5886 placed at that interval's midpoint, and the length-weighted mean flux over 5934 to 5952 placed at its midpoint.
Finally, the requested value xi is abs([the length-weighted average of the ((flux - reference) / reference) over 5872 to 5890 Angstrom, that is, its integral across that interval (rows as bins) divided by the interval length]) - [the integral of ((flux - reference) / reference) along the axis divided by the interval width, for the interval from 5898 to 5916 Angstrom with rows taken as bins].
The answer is 0.00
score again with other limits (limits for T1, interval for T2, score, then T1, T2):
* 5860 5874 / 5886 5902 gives -127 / 14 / 10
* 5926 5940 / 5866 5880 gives -529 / 22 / 25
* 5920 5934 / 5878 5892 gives -427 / 27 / 18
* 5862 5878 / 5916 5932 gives -652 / 25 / 28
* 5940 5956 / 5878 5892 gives -278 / 17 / 18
